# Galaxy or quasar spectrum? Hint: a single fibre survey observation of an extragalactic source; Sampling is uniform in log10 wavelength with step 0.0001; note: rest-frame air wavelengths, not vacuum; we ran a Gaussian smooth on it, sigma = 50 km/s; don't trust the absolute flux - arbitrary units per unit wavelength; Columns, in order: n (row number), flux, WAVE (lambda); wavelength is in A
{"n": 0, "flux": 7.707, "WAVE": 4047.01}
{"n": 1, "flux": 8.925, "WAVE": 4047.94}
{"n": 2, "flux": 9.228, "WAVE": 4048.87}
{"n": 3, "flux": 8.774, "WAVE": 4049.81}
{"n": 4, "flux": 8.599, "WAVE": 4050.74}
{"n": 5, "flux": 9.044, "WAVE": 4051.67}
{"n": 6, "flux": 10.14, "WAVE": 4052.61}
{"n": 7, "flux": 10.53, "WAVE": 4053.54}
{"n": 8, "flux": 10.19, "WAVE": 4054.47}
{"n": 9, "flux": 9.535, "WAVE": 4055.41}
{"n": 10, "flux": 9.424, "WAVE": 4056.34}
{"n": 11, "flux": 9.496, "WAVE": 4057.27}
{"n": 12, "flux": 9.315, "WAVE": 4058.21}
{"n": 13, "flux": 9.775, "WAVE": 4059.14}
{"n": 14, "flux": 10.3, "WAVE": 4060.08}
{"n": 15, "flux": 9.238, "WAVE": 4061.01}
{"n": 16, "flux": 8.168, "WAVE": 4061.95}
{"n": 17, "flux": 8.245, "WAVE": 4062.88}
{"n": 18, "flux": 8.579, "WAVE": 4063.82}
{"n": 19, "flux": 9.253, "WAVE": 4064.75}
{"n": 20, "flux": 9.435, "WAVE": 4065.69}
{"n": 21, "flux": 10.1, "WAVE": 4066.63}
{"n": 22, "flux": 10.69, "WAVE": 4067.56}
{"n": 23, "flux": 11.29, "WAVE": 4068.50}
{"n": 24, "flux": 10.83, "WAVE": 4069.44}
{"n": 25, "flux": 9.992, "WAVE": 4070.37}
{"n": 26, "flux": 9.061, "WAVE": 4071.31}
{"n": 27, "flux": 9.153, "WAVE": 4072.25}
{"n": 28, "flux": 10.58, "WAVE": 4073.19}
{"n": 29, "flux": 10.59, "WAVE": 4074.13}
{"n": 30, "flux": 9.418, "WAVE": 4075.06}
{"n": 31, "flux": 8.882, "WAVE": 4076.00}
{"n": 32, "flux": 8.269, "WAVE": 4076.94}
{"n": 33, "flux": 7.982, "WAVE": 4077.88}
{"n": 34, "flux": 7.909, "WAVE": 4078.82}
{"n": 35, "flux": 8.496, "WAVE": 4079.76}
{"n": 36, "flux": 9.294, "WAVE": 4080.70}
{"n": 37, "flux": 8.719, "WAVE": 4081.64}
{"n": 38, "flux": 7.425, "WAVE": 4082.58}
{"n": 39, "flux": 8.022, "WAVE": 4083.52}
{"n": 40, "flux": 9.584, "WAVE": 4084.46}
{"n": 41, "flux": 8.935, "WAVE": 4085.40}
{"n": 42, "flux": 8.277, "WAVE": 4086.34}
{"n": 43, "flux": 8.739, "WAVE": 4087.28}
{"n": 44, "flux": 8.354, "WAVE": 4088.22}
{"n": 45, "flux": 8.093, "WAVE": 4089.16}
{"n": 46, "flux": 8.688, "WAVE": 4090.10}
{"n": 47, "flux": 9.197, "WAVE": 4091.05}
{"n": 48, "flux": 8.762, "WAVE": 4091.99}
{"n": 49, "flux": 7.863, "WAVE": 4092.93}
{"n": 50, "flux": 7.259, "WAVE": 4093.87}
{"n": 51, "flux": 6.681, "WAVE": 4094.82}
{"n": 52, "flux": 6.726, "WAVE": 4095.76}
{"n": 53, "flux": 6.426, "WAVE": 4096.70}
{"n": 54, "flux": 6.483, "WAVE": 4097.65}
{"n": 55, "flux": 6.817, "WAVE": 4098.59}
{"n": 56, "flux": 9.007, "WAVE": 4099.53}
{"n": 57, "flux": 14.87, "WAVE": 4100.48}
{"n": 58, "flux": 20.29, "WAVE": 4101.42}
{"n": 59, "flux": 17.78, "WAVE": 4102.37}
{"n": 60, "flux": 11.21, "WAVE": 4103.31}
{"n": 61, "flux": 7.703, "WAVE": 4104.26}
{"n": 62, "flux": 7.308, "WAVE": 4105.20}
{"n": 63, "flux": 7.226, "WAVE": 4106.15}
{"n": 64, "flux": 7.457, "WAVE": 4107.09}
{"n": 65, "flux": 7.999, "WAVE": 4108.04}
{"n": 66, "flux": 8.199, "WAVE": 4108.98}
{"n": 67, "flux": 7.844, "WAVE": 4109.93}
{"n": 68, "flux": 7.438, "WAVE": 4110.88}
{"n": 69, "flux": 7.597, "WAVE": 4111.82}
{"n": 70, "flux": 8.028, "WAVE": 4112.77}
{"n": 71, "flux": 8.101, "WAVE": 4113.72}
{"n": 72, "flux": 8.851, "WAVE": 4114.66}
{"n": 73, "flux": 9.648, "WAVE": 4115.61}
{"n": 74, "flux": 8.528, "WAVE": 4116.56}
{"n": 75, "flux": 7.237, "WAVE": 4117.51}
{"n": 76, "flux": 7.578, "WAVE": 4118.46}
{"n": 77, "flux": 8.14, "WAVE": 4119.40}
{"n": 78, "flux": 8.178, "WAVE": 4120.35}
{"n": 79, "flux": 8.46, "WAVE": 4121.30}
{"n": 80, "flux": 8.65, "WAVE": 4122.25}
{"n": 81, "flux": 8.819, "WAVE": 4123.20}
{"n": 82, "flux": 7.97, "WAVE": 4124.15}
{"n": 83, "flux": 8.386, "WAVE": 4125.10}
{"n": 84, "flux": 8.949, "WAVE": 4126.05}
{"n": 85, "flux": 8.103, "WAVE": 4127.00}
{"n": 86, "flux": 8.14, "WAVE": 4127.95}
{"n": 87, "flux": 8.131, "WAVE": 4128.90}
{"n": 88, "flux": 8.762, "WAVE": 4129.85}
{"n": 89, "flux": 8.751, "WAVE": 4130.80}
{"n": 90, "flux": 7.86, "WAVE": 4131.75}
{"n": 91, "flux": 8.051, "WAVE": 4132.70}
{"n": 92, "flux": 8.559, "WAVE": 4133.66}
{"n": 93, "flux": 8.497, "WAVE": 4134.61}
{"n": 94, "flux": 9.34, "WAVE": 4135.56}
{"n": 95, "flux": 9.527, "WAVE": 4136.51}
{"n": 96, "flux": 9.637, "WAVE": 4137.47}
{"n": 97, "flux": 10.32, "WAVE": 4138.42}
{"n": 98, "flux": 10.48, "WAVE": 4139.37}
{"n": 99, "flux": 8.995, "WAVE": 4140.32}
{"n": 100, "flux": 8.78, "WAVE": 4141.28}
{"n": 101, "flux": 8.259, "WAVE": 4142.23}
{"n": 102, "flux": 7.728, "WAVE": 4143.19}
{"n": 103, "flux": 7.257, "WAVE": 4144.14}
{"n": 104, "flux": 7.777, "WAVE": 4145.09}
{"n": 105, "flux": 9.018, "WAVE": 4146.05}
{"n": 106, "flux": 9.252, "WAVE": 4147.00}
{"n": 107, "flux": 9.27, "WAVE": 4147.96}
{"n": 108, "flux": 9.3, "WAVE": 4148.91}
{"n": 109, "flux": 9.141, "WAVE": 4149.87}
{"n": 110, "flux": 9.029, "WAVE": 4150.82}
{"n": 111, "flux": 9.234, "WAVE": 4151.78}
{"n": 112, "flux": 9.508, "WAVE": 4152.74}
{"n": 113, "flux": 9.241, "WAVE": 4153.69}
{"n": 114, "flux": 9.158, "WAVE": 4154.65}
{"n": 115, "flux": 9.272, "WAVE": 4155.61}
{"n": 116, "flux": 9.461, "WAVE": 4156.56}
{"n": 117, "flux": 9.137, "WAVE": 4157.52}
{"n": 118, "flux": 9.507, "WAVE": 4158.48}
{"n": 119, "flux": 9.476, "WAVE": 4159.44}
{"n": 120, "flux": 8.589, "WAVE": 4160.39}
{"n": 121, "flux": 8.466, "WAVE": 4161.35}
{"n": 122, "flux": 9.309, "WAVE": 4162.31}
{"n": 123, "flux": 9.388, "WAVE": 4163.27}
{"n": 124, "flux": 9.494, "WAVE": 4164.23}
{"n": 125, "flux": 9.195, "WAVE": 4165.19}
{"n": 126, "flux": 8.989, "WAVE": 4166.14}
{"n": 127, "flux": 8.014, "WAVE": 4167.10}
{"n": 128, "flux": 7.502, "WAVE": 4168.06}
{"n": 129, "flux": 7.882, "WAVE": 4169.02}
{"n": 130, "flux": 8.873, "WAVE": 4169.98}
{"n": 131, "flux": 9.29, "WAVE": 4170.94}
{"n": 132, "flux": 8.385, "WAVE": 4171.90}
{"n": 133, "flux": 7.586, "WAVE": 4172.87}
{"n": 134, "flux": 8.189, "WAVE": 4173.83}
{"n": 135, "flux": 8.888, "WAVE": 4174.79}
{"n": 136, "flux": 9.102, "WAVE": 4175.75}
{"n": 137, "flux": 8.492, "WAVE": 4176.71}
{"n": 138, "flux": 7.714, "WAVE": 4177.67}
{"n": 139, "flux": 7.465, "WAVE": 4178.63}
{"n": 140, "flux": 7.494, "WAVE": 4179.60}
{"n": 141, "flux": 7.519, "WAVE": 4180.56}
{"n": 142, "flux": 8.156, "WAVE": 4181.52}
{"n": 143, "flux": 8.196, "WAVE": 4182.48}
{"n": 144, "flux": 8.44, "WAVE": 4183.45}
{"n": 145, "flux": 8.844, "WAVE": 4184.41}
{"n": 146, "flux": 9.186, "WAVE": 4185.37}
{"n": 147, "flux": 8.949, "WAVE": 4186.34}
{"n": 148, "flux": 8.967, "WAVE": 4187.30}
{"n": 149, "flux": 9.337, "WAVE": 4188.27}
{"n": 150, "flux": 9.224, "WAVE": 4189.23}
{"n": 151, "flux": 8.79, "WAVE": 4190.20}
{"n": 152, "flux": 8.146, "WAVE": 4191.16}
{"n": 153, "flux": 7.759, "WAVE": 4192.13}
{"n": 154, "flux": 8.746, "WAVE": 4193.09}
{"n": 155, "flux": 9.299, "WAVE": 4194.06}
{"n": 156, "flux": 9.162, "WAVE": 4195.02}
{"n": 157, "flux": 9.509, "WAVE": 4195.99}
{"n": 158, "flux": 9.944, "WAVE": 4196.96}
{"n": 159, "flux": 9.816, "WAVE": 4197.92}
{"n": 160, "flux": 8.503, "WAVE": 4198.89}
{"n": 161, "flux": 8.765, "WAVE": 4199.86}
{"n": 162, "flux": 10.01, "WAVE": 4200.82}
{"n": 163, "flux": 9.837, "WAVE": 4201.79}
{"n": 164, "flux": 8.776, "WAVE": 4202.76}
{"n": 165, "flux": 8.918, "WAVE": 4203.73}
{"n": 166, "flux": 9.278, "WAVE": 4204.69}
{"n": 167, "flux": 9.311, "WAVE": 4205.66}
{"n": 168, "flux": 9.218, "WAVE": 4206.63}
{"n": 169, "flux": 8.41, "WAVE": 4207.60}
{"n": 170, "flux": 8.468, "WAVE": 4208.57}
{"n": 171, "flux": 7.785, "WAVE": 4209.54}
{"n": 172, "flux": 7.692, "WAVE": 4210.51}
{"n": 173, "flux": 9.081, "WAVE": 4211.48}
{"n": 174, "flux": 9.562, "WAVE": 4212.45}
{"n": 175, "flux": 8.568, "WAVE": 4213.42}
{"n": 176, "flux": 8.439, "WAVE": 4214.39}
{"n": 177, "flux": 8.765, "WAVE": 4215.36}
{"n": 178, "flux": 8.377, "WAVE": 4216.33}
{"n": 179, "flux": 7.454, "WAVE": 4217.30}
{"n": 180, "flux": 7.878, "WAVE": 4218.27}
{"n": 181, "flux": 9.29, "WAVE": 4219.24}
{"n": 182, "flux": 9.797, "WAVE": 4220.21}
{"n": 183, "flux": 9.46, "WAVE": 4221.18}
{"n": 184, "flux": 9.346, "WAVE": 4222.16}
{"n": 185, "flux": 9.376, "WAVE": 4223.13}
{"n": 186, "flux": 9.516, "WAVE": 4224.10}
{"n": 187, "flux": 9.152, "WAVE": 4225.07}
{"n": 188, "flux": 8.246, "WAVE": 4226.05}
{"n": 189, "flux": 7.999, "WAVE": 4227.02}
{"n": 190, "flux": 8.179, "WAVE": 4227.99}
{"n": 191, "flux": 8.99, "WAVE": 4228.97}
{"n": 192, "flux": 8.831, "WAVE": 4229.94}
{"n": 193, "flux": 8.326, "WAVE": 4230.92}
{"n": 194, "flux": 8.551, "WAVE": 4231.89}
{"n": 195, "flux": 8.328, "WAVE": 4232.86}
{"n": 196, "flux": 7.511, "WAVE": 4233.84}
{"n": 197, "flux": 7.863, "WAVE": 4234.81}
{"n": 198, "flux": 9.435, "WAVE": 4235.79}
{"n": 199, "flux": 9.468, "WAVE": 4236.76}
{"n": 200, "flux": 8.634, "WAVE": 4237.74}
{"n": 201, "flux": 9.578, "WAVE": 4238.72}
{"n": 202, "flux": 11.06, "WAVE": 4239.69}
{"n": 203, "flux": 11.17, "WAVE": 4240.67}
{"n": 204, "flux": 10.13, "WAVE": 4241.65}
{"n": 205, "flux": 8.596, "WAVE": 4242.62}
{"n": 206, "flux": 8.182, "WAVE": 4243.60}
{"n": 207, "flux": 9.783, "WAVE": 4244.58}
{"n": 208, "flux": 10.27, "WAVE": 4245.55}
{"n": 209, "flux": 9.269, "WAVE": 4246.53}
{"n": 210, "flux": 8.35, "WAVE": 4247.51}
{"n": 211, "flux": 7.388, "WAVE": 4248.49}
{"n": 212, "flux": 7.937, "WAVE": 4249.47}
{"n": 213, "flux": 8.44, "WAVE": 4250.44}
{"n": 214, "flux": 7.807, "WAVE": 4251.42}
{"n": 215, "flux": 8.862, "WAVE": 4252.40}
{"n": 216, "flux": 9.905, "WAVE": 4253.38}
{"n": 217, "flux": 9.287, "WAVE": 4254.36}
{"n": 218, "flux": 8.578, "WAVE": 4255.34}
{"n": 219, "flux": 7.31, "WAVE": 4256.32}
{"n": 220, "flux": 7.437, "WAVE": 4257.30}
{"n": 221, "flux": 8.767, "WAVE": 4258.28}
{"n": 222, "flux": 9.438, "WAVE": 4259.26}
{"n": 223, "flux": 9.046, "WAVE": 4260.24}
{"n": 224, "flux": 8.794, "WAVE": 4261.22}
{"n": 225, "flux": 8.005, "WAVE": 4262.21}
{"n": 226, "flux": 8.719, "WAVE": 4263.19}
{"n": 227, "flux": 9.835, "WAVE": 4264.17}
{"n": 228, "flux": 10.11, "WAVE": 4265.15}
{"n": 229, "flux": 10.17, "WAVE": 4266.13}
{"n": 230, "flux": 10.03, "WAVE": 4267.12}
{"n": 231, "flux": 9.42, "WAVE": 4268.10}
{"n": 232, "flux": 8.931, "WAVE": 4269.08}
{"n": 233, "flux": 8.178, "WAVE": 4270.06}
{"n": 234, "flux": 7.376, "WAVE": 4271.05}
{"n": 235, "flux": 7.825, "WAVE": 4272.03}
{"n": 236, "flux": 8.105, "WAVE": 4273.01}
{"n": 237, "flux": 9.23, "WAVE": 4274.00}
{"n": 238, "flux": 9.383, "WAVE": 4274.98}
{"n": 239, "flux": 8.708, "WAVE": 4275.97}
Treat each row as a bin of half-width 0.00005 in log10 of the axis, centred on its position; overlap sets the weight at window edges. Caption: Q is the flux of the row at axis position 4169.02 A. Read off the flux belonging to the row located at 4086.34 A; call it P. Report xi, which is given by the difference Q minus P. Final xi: -0.4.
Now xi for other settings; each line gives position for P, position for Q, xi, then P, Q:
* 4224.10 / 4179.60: -2.0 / 9.516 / 7.494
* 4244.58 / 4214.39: -1.3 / 9.783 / 8.439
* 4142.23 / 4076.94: 0.0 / 8.259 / 8.269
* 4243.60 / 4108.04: -0.2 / 8.182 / 7.999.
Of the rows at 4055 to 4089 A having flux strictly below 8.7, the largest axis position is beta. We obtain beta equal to 4088.22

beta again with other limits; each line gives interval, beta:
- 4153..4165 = 4161.35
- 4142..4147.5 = 4145.09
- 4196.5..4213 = 4210.51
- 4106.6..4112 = 4111.82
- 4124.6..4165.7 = 4161.35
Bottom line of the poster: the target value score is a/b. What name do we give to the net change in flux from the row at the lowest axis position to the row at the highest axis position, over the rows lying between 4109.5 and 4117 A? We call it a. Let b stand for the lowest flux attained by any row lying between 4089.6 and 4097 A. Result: 0.11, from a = 0.7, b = 6.426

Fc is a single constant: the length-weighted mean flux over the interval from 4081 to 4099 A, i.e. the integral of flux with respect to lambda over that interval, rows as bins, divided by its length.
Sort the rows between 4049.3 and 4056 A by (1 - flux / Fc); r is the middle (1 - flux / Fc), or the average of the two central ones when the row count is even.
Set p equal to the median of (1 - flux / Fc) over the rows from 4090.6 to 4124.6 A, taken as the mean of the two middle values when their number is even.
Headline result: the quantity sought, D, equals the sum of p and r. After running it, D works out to -0.20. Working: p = -0.006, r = -0.20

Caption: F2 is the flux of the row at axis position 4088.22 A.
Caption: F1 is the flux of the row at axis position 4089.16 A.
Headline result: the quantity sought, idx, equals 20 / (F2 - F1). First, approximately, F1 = 8.093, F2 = 8.354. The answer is 77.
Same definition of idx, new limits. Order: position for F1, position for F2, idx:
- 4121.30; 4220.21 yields 15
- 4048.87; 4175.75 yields -159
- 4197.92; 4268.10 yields -51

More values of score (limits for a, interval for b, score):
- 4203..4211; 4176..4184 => -0.16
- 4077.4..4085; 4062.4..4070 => 0.19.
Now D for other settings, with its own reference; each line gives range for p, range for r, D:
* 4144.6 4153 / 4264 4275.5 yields -0.33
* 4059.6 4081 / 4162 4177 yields -0.28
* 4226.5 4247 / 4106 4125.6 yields -0.13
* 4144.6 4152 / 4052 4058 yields -0.39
